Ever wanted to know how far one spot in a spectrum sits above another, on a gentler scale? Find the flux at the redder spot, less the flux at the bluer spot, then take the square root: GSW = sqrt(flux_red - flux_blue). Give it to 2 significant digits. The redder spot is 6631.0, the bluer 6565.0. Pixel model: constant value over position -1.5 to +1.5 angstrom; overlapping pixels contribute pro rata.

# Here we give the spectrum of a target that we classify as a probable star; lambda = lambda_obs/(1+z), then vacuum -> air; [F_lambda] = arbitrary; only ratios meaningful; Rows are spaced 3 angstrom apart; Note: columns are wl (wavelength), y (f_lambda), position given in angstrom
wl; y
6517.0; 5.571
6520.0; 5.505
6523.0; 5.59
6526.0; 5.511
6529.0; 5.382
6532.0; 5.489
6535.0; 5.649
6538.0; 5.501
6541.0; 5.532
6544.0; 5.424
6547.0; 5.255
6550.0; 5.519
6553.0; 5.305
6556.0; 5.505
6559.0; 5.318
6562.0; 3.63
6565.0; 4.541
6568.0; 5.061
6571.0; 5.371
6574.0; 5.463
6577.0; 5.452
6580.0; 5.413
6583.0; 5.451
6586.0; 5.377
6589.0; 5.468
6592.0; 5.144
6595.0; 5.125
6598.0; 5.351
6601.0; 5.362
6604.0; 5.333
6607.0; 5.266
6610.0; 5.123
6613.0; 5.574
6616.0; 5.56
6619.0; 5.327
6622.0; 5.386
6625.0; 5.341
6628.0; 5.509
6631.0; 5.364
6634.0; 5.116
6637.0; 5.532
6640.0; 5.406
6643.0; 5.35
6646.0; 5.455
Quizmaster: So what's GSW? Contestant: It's 0.91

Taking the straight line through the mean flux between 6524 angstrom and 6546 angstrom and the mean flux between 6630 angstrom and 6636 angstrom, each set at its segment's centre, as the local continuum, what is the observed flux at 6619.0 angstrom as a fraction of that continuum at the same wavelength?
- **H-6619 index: 1.01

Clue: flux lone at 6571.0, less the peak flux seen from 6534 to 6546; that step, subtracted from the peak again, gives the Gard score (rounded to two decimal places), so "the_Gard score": 5.93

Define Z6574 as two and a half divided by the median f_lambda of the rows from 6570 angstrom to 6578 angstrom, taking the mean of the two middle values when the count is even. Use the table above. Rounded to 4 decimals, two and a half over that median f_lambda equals 0.4585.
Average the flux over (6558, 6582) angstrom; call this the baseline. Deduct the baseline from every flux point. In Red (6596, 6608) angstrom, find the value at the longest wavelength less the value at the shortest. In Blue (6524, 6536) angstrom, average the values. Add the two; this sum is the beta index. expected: 0.39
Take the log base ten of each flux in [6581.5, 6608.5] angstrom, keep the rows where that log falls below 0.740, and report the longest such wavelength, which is 6607.0 angstrom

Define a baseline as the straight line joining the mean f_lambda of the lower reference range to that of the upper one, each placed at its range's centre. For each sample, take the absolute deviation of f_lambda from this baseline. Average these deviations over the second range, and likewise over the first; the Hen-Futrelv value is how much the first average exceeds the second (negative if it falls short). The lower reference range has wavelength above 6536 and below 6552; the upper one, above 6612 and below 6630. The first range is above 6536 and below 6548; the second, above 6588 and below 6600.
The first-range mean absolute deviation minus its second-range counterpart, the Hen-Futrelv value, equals -0.098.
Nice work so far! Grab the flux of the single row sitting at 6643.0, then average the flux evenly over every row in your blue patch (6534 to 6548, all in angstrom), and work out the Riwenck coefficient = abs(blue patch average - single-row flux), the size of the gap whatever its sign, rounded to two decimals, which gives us 0.12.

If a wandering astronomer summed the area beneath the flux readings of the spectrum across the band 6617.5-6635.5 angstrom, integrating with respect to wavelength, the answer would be 96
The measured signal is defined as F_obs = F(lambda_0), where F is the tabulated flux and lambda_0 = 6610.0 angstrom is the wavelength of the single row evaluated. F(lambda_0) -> 5.123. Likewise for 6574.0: 5.463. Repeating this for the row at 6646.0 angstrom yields 5.455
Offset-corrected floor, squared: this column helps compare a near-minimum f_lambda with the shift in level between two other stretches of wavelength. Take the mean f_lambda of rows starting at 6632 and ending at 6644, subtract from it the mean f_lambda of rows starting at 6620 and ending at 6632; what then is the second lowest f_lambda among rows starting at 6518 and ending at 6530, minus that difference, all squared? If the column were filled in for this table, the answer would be 30.8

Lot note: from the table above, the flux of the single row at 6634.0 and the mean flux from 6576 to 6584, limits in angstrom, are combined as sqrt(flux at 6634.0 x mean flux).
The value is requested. 5.27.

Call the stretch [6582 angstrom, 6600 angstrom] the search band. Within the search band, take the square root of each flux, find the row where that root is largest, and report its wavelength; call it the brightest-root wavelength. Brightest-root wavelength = 6589.0 angstrom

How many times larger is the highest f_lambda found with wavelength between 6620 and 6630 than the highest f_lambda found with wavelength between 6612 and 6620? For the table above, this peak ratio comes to 0.99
